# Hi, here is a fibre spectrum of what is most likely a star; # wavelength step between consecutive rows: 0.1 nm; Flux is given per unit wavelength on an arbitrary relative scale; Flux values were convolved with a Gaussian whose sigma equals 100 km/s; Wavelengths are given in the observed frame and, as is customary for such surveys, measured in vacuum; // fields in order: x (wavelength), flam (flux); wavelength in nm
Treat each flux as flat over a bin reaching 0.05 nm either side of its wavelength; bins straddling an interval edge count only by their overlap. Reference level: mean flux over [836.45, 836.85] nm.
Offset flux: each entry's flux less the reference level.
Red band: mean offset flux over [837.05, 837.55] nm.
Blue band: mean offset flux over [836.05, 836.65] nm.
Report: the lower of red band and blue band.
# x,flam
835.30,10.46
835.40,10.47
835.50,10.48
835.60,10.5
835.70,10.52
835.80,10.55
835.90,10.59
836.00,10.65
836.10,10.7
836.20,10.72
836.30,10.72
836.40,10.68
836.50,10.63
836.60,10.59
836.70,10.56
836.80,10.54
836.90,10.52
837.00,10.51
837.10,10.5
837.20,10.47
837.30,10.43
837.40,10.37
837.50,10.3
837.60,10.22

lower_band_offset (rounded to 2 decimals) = -0.17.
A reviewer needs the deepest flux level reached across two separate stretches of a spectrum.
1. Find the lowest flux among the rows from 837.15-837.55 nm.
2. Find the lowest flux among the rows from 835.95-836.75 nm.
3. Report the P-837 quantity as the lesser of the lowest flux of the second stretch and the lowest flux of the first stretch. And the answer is 10.3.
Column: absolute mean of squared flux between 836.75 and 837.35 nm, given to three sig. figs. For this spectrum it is 110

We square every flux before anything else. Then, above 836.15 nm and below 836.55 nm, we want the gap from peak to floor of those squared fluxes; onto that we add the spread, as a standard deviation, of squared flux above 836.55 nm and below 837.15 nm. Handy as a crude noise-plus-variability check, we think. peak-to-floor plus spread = 2.6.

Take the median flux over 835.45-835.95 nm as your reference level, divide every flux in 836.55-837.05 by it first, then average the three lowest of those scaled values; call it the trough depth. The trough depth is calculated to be 1.00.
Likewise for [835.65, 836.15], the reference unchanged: 1.00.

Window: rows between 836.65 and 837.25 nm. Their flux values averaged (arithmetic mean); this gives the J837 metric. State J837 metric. 10.5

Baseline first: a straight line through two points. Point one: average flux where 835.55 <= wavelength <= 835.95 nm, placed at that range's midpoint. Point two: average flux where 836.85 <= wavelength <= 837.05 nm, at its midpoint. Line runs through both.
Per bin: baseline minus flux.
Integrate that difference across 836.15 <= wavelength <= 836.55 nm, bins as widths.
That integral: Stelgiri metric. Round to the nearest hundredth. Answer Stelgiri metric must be -0.06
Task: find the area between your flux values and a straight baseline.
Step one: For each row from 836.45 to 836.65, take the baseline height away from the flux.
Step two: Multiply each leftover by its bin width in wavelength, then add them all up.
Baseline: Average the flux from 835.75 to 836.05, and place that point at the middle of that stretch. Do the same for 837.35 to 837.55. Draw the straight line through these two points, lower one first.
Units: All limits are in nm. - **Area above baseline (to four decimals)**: 0.0246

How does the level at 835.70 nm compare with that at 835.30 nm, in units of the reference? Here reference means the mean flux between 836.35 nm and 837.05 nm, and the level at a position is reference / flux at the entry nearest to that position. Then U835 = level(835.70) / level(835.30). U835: 0.99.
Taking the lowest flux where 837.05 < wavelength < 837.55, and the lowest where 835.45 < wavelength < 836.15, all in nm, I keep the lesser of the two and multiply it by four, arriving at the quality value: 41.2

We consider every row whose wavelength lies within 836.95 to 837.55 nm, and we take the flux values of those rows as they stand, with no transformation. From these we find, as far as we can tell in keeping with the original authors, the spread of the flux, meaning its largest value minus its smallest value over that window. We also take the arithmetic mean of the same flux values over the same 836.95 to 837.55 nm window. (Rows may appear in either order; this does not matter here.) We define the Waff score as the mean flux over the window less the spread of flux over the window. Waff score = 10.2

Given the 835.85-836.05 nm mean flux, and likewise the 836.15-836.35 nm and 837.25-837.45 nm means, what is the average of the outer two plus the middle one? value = 21.2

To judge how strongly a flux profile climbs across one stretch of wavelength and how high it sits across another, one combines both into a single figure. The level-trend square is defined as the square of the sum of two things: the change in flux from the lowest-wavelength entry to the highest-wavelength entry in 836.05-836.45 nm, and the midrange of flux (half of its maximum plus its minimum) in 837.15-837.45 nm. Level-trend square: 108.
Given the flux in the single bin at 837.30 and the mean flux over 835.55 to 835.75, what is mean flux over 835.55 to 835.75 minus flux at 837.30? 0.08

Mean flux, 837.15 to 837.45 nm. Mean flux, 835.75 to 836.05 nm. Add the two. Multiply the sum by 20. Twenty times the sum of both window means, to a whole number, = 420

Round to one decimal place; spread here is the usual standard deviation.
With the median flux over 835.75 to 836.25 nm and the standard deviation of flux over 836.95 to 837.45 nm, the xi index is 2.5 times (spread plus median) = 26.8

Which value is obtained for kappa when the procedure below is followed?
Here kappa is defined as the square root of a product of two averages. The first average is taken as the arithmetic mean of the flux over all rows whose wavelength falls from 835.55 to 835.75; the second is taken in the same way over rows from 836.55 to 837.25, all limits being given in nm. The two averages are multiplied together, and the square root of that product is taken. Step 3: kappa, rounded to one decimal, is 10.5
